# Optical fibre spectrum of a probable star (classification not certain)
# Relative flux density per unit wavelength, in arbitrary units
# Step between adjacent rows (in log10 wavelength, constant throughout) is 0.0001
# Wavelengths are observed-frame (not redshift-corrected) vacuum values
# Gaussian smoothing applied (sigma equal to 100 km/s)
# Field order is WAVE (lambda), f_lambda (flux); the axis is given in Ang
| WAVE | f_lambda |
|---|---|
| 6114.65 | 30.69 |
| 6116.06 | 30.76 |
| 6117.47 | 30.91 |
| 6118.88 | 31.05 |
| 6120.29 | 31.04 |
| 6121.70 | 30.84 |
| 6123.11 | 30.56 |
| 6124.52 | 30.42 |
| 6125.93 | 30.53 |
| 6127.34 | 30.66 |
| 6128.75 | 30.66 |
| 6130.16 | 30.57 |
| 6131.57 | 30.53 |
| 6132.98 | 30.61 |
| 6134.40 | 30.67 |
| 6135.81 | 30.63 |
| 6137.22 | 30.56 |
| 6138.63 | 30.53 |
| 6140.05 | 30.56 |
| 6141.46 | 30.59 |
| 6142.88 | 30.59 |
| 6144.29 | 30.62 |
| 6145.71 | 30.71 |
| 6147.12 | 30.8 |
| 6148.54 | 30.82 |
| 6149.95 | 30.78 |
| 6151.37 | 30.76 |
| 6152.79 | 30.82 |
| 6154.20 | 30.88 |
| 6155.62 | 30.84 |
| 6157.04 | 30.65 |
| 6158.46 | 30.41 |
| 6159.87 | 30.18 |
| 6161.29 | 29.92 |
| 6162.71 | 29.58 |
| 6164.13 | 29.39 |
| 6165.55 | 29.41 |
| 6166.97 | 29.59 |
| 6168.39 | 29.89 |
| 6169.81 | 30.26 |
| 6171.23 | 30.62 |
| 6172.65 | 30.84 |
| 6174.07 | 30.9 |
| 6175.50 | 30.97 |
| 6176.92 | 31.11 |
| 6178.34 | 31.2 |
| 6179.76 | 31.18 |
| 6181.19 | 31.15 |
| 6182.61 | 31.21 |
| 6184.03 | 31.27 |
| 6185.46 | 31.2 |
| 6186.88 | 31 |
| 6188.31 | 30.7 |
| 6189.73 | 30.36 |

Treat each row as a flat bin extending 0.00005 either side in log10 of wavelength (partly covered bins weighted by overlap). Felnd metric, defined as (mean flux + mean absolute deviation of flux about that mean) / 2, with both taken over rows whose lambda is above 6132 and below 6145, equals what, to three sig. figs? 15.3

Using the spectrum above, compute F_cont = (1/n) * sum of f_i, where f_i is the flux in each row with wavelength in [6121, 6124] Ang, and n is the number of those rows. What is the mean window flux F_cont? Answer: 30.7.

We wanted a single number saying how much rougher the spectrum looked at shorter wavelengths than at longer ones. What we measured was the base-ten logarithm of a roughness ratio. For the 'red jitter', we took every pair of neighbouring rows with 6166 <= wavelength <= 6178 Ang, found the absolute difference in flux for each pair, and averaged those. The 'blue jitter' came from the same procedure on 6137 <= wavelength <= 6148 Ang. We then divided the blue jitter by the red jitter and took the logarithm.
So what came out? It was -0.7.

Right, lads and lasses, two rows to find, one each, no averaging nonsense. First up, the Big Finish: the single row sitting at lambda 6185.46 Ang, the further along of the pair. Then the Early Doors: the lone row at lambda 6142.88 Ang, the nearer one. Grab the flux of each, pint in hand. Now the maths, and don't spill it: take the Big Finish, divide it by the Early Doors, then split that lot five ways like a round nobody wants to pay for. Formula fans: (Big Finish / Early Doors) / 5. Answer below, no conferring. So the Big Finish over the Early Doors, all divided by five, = 0.204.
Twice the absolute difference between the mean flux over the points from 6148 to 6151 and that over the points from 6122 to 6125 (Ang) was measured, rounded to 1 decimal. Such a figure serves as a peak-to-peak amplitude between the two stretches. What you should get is 0.6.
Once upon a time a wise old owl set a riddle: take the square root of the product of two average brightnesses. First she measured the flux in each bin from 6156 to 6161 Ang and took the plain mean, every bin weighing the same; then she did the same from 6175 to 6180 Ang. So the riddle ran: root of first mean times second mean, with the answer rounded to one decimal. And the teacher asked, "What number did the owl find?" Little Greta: 30.8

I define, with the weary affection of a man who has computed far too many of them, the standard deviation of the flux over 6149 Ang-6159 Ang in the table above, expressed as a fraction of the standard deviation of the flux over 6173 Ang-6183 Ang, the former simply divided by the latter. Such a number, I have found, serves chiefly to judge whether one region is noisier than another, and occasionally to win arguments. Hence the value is 1.3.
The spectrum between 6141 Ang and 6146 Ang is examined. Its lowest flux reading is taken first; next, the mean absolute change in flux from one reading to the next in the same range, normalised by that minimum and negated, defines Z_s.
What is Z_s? -0.0013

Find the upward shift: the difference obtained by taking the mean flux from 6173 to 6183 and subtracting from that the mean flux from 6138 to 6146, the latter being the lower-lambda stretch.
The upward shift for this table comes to 0.5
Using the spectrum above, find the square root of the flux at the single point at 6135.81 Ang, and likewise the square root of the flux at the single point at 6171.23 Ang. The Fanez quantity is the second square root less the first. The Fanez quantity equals 0.00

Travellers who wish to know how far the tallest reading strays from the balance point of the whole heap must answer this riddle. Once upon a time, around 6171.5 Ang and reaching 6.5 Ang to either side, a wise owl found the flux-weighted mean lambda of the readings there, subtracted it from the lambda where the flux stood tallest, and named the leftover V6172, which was 5.6 Ang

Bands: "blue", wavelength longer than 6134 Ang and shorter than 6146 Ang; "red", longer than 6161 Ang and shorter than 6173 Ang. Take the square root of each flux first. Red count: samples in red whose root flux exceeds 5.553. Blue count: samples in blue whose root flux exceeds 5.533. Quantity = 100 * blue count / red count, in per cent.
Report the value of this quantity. 400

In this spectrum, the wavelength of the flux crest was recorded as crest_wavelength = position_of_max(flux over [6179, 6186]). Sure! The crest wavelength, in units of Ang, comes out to 6184.03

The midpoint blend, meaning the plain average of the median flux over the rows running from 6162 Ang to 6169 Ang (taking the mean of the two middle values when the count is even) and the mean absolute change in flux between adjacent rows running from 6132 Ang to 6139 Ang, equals 14.8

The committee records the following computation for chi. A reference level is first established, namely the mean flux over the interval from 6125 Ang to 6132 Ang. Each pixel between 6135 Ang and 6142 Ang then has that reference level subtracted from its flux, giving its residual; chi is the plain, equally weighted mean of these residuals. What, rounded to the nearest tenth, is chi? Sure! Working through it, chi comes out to 0.0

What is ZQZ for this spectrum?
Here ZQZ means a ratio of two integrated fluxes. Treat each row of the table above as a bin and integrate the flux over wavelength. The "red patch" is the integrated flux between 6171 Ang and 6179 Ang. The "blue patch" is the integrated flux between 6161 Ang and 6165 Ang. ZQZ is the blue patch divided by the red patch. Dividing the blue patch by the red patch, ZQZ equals 0.5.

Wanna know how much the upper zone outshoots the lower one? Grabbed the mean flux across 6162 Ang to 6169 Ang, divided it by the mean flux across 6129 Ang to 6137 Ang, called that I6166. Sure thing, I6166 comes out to 0.97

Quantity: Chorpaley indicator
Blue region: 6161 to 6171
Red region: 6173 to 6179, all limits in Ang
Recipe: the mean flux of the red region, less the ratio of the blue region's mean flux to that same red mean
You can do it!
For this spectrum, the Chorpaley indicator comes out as 30.1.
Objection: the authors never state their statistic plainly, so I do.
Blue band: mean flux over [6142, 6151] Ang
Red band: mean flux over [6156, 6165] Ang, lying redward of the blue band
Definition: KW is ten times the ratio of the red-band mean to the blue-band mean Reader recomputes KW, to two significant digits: 9.8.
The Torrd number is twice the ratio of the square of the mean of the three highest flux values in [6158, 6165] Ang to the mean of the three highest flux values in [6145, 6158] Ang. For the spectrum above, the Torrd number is 59.0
